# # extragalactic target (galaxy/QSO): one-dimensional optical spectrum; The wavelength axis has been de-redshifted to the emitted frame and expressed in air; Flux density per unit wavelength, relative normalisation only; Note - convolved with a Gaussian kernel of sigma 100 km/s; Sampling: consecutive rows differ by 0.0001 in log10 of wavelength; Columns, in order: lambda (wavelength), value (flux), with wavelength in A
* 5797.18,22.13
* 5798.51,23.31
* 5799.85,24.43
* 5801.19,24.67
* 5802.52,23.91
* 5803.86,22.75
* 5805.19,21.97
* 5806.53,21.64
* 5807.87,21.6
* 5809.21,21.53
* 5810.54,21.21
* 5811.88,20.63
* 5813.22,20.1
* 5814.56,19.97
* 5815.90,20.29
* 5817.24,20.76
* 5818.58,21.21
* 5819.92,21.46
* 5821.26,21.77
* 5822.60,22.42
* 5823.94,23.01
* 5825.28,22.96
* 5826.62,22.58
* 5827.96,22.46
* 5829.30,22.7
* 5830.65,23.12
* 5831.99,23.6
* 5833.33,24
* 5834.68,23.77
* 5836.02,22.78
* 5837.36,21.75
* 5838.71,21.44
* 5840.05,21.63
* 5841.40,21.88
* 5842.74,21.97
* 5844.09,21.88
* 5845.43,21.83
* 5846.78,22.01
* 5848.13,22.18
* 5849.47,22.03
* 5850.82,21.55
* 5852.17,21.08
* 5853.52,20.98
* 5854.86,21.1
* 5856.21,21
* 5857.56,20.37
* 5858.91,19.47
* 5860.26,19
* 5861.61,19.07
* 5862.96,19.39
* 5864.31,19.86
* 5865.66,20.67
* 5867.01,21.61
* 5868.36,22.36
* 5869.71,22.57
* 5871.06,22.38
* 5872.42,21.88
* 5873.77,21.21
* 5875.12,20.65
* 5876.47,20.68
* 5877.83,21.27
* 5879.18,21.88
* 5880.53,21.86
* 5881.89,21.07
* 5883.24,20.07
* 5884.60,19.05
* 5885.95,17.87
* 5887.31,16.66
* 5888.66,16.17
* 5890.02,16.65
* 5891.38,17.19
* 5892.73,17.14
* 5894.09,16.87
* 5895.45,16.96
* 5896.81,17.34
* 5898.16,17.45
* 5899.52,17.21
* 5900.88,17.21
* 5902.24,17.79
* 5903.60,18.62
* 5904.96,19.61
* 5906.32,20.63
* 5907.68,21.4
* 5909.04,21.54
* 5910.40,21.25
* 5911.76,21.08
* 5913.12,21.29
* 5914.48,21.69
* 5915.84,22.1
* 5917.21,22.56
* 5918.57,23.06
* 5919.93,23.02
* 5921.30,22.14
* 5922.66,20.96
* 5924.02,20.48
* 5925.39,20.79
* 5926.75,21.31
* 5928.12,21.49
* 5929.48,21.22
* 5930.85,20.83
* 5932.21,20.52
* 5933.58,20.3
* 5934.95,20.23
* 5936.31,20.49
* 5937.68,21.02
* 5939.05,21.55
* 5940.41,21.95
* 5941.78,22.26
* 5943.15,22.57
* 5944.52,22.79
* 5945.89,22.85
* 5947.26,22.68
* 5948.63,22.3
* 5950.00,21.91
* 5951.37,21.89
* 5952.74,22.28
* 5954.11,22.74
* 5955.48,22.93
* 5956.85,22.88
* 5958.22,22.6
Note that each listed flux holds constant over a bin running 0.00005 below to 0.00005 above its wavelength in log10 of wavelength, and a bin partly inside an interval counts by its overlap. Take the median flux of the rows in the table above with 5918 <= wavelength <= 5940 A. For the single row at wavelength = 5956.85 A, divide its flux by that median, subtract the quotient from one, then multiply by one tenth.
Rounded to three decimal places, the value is -0.009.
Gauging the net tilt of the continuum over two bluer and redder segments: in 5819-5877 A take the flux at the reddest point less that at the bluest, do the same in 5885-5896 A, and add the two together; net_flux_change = -1.7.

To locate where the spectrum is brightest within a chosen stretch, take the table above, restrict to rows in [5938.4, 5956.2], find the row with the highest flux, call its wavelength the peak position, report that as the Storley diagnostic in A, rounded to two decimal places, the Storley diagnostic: 5955.48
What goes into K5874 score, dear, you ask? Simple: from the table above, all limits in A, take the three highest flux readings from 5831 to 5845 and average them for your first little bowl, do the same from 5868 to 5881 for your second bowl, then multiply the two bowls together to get 534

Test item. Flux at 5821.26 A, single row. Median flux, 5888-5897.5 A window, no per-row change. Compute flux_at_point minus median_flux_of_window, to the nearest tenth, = 4.8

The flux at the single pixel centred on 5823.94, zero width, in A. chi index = 23.01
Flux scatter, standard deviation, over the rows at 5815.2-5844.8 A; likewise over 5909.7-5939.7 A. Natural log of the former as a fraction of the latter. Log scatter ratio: 0.16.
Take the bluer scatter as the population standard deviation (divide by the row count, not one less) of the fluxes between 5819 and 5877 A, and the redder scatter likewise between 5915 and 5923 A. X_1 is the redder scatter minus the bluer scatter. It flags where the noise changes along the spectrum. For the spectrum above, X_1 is -0.5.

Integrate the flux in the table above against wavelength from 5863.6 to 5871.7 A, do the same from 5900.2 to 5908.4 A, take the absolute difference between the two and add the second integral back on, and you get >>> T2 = 175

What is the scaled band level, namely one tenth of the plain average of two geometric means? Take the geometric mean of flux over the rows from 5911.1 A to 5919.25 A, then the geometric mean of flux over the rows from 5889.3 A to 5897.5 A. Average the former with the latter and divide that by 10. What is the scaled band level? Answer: 1.95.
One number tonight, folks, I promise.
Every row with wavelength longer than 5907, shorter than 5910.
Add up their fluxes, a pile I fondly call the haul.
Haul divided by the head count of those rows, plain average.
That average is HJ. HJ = 21.5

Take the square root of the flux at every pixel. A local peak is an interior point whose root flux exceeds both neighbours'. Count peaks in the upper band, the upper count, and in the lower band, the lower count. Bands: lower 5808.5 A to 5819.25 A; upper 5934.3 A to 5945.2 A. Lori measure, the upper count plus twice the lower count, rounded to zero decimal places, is 0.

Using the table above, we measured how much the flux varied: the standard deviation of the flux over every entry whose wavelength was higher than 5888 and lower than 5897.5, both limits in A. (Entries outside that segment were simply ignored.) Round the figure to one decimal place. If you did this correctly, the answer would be 0.4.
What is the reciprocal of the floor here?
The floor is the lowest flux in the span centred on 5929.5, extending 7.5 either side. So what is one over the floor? 0.0494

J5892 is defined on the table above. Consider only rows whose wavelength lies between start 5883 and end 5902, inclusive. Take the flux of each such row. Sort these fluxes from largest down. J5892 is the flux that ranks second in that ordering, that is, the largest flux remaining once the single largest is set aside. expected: 19.05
